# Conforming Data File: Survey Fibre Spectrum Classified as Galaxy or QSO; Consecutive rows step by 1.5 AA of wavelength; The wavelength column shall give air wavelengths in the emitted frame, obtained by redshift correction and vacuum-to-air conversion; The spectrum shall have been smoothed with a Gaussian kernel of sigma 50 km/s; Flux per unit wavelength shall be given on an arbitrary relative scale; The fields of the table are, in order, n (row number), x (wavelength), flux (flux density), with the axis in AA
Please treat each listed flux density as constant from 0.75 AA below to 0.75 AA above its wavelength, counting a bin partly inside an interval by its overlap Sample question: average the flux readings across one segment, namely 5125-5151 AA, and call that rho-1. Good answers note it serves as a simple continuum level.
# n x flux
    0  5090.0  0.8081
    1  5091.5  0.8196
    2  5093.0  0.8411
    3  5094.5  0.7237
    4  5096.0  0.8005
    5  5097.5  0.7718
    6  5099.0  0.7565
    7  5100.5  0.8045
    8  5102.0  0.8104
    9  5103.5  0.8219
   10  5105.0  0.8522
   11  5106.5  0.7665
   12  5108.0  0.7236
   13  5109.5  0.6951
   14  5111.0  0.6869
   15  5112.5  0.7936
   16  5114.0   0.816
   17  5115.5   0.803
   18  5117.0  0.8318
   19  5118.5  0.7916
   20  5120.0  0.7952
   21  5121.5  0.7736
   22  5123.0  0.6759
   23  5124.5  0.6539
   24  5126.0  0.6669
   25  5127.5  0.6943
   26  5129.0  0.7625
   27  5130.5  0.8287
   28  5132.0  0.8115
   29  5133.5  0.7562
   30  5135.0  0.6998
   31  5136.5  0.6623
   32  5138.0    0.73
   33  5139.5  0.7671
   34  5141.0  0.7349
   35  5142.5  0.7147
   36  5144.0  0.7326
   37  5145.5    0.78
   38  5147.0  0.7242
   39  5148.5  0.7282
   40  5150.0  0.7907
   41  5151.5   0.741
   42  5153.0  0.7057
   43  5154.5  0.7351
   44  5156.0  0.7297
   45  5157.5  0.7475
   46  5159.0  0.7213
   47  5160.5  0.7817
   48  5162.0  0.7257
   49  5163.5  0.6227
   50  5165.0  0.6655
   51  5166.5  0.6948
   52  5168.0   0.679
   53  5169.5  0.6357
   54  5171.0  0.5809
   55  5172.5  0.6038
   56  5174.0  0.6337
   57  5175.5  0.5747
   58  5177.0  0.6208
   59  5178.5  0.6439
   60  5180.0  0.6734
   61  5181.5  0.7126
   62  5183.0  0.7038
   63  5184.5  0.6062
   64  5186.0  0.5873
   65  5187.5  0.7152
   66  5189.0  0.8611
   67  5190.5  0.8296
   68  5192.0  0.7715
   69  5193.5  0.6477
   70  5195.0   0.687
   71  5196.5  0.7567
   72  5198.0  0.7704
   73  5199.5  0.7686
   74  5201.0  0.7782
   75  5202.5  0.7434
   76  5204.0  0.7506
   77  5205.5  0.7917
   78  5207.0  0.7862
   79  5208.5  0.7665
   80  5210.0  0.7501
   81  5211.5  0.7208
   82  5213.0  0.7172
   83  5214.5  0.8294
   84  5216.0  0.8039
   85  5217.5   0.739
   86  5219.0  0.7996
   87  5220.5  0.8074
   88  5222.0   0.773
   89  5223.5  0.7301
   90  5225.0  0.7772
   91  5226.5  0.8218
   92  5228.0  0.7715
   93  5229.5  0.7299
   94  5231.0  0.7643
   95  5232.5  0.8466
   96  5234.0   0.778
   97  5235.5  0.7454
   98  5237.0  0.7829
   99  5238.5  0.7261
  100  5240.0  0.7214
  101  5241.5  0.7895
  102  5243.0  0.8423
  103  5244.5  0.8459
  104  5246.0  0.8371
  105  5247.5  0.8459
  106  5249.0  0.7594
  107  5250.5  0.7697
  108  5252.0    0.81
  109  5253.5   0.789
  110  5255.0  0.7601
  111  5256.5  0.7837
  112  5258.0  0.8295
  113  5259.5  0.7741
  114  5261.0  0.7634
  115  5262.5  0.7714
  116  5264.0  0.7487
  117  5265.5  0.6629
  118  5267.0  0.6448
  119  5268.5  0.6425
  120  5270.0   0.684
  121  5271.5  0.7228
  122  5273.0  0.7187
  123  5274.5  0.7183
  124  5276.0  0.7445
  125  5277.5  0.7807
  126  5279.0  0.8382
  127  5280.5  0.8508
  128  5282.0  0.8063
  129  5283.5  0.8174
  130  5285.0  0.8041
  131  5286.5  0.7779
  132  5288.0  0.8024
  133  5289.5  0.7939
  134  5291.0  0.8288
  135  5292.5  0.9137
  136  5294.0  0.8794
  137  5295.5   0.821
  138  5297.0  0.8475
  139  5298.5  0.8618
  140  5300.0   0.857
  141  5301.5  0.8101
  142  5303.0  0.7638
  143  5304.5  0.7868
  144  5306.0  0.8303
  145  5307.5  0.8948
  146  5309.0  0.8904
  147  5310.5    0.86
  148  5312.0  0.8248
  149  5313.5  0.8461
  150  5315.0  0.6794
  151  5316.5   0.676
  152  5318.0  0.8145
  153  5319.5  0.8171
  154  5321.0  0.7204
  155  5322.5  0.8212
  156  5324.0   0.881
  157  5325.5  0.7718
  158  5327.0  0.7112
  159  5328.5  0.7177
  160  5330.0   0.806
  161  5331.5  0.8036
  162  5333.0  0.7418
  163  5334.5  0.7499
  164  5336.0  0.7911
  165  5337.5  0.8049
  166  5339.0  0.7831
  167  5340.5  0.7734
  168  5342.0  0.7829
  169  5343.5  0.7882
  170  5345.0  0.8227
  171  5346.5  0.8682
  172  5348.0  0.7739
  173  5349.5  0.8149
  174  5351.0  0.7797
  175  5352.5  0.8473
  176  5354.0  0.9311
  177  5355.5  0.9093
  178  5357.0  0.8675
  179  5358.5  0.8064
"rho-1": 0.74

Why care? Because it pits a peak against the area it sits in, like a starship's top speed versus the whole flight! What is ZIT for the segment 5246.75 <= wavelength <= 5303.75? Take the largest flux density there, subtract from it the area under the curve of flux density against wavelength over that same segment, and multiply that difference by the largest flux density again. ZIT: -40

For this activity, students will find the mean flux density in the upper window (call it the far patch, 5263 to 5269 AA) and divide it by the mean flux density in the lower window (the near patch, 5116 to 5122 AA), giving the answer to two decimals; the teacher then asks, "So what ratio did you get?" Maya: 0.85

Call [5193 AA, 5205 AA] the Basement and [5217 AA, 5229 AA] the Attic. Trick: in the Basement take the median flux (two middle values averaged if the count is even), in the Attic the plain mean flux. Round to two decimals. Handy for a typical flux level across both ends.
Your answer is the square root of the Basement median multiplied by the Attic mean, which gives 0.77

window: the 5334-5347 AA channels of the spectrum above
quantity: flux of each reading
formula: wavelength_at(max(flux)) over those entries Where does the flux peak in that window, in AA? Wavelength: 5346.5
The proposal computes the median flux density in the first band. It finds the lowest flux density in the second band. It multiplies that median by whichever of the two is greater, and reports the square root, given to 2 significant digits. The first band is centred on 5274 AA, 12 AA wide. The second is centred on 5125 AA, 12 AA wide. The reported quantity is 0.72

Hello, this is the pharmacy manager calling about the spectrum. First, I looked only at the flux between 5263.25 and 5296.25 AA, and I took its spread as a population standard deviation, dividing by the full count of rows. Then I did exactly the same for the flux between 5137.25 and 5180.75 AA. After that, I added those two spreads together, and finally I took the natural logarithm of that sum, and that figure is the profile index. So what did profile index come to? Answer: -2.02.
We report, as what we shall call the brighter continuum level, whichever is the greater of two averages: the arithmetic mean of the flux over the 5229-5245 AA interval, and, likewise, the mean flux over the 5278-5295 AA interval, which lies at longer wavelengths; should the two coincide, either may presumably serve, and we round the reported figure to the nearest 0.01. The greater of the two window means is 0.83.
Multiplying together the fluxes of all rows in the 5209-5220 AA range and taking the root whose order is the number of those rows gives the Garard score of 0.76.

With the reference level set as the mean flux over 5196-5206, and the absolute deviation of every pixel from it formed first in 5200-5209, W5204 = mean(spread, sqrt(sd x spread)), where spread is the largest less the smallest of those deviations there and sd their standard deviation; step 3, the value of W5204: 0.020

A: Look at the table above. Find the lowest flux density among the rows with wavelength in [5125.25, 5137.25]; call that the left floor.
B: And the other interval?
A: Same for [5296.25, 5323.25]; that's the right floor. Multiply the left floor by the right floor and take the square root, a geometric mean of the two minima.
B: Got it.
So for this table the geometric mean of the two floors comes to 0.67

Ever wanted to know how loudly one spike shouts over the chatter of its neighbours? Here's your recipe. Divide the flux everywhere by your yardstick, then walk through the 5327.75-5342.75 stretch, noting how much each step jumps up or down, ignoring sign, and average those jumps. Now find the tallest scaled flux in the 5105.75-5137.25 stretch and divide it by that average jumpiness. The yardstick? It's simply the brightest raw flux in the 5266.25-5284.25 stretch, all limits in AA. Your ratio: 29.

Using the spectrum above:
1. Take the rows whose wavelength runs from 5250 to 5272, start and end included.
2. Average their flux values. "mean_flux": 0.74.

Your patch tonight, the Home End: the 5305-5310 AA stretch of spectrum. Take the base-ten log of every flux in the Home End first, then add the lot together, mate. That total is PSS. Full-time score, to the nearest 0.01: -0.18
